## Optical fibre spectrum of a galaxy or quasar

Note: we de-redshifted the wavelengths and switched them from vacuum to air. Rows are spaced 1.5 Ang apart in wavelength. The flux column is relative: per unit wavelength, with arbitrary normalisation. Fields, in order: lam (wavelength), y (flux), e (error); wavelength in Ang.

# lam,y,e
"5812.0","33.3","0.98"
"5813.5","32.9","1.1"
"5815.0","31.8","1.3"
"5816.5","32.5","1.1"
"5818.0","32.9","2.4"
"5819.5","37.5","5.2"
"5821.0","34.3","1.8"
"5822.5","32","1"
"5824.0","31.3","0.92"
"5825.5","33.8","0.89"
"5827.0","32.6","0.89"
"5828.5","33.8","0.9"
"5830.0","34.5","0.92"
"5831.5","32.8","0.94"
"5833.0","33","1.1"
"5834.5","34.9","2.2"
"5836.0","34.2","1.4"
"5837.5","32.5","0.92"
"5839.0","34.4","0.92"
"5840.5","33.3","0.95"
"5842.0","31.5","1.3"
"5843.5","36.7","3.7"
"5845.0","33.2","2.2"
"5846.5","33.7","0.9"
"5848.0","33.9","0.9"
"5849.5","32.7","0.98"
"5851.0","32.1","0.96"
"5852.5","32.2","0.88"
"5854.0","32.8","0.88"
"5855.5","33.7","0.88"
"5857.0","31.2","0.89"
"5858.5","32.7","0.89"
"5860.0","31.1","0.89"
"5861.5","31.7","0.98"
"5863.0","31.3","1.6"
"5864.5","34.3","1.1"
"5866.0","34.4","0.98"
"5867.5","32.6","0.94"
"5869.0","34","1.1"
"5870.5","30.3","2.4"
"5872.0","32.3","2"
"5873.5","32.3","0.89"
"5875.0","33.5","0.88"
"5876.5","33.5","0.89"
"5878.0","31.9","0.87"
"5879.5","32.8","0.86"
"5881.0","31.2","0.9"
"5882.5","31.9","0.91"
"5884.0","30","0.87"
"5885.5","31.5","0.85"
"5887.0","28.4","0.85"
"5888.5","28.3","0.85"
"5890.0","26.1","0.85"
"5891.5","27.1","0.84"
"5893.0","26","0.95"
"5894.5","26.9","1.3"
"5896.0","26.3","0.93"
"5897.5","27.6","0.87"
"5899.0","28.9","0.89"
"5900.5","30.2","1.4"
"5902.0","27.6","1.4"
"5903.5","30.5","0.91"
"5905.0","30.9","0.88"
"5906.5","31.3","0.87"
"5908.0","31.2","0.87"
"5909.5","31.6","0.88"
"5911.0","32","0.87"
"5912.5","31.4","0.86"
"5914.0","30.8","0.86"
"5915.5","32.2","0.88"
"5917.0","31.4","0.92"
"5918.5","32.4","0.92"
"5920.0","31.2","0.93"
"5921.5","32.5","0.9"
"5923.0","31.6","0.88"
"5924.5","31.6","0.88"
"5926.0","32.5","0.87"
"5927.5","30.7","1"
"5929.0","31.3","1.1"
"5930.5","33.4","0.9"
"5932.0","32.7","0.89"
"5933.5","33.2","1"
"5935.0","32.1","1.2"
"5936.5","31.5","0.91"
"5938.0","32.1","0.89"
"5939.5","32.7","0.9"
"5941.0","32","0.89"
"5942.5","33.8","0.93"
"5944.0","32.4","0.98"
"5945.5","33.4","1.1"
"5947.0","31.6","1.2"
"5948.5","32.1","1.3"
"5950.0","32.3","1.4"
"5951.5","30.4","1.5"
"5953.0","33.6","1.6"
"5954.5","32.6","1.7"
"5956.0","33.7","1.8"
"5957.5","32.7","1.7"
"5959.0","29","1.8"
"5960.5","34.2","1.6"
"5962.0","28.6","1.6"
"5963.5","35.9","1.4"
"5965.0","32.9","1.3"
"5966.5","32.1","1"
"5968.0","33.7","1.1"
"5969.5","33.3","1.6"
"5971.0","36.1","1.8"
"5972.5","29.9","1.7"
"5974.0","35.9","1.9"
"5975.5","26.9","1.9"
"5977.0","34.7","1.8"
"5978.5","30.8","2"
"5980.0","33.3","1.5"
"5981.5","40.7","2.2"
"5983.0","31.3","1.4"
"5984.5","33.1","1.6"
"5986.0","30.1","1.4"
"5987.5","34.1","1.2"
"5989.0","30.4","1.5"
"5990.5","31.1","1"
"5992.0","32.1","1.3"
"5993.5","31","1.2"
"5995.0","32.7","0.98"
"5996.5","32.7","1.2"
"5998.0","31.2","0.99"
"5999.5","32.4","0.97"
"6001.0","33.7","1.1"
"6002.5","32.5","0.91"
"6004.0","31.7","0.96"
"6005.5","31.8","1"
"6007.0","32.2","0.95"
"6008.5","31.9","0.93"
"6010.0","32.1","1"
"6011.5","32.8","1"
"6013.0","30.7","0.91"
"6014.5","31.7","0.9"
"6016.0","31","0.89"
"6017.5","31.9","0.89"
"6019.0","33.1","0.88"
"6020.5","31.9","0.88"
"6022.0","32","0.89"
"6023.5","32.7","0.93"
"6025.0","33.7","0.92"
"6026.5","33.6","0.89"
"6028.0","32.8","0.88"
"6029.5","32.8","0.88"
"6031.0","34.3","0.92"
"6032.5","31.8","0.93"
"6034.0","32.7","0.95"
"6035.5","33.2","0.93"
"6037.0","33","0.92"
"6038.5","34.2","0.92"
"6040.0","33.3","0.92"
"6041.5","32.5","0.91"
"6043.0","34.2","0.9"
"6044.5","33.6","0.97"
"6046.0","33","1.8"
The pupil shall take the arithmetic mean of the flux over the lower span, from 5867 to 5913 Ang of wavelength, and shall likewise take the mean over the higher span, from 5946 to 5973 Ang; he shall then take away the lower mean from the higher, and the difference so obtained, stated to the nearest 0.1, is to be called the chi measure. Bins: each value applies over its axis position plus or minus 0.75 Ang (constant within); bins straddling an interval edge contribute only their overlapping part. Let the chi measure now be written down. 2.2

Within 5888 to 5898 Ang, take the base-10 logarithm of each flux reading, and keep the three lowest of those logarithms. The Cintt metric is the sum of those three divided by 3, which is 1.42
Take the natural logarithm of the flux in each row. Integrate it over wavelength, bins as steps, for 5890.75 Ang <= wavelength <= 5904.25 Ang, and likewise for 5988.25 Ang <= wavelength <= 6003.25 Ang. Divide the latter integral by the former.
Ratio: 1.16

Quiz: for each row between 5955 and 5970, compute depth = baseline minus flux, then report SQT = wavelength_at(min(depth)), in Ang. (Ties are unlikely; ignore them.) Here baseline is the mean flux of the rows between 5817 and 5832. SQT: 5963.5 Ang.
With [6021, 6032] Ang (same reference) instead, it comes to 6031.0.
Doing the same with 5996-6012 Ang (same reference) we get 6001.0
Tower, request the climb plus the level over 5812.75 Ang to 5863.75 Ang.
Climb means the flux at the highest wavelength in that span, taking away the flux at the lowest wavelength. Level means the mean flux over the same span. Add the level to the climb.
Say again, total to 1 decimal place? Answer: 31.5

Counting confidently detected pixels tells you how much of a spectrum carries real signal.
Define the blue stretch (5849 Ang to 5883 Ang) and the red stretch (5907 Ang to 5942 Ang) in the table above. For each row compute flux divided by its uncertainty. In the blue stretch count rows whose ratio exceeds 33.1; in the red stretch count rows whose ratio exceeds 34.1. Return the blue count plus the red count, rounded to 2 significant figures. 35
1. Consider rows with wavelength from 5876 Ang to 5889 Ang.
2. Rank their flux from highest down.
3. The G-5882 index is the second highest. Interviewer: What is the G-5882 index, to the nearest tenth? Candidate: 32.8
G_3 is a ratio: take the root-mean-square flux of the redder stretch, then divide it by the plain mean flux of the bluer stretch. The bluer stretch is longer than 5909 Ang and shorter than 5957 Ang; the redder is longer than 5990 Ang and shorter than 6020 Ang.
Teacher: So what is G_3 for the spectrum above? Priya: 1.00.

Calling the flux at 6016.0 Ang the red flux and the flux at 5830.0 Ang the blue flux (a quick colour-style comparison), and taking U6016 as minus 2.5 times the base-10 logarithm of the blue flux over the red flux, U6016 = -0.12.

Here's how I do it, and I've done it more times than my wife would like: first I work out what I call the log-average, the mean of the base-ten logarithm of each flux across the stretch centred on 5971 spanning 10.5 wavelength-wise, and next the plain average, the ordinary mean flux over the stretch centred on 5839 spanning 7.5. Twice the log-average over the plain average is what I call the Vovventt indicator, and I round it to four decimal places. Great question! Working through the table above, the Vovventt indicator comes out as 0.0911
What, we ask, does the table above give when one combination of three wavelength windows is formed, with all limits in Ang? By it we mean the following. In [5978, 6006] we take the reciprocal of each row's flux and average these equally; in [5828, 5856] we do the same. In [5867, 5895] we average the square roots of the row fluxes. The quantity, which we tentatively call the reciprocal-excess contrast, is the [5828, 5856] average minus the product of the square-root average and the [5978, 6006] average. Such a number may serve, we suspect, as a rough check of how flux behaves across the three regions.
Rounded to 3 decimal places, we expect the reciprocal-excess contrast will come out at -0.141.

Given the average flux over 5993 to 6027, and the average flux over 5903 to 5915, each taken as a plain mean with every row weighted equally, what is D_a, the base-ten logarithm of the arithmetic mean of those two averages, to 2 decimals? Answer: 1.50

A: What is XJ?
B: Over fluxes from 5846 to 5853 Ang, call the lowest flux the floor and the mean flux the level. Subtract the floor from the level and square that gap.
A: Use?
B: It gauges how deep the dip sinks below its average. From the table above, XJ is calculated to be 0.67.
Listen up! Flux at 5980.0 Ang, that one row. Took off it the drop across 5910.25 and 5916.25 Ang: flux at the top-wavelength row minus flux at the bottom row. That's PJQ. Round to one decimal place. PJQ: 33.1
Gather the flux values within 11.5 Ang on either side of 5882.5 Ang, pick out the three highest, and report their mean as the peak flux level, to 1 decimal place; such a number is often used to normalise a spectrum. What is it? 33.3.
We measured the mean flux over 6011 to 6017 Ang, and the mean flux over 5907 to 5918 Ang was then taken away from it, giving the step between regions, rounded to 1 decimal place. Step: 0.0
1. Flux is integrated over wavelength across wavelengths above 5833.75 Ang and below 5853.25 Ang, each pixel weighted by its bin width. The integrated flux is 653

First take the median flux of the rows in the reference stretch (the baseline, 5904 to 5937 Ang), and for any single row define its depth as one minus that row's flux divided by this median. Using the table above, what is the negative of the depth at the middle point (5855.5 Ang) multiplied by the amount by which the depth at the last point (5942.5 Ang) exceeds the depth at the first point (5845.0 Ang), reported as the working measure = -0.0013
